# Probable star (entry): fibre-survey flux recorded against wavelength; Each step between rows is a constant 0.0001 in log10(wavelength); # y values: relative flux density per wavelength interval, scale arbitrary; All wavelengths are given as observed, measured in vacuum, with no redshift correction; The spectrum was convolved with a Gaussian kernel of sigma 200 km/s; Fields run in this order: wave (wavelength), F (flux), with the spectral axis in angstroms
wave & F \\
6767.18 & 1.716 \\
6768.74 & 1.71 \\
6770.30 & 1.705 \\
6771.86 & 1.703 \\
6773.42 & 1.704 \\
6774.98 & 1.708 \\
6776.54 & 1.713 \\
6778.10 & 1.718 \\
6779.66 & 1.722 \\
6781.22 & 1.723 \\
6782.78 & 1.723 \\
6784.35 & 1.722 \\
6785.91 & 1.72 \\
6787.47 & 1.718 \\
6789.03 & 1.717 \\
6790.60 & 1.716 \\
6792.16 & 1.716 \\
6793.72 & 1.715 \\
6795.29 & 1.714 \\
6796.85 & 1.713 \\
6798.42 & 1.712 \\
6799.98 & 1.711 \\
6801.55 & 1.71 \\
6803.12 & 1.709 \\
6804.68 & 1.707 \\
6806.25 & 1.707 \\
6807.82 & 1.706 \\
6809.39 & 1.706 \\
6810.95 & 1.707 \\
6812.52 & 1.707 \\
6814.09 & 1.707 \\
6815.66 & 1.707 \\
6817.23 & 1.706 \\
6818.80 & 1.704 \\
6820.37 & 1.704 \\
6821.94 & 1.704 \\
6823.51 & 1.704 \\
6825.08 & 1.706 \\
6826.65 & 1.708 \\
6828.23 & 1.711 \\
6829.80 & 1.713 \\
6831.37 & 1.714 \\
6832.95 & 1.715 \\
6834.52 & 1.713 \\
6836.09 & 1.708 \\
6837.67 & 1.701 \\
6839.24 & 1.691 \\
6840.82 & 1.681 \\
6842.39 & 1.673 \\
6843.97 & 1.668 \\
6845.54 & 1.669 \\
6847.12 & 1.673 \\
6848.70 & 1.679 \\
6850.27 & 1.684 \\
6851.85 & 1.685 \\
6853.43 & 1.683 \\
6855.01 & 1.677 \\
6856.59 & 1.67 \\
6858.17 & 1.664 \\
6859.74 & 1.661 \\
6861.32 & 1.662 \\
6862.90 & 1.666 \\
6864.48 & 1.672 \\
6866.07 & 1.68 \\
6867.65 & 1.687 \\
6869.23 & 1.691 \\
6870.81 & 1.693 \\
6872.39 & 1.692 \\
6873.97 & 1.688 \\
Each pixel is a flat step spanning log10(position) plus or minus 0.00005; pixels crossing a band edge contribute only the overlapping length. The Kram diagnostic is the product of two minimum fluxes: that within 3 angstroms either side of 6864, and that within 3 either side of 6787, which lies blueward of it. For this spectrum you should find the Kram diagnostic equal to 2.85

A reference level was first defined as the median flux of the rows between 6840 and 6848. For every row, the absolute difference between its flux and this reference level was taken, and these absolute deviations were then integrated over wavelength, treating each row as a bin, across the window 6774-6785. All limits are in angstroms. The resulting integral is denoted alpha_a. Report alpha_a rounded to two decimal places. 0.50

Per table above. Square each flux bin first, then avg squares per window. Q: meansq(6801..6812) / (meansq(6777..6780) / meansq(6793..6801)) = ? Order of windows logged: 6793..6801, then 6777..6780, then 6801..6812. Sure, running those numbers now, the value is 2.89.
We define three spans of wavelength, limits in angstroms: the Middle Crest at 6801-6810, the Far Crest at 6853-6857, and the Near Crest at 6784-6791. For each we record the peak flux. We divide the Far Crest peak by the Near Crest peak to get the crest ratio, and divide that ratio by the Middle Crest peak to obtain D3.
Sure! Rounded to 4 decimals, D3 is 0.5716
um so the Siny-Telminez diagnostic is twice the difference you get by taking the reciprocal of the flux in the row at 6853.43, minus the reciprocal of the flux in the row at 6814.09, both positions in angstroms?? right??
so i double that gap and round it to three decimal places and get 0.017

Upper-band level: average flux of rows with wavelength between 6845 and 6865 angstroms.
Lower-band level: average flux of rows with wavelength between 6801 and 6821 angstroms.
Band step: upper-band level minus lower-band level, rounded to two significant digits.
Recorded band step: -0.034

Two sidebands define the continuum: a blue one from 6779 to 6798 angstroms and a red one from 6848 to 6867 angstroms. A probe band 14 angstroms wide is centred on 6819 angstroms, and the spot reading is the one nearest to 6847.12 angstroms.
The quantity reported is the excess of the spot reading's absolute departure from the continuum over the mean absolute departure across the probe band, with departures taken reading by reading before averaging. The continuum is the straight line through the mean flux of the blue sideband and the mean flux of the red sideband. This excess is 0.000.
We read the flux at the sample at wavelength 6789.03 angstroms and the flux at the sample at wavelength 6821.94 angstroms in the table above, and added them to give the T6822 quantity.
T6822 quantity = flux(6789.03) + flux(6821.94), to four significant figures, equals 3.421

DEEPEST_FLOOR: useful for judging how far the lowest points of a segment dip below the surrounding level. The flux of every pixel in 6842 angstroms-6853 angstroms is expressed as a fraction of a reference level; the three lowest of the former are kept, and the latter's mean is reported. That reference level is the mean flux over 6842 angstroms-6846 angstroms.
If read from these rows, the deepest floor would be 1.00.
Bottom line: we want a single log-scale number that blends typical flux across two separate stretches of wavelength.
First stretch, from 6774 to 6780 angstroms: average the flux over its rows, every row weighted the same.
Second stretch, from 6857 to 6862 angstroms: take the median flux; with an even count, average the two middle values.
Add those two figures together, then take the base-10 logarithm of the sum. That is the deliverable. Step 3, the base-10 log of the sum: 0.529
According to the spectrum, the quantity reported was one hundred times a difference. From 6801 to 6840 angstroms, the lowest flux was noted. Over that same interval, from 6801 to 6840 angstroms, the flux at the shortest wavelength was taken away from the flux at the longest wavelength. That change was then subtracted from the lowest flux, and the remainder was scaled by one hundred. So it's 171.0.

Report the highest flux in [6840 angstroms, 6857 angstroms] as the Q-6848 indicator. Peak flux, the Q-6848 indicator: 1.685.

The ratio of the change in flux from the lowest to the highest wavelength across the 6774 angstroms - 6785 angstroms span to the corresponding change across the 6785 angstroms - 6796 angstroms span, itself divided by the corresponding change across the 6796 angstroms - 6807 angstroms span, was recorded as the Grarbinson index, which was 389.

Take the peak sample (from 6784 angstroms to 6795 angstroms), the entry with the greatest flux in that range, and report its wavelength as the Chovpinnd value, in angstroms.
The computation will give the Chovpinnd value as 6784.35 angstroms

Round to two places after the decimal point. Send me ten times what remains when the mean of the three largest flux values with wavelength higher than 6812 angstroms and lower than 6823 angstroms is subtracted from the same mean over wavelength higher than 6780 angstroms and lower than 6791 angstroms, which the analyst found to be 0.16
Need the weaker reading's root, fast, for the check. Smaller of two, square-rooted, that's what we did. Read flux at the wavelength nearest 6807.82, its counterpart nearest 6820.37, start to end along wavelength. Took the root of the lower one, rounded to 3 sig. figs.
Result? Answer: 1.31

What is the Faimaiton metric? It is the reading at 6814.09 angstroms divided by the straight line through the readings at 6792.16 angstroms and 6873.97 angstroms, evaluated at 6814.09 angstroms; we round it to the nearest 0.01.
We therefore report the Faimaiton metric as 1.00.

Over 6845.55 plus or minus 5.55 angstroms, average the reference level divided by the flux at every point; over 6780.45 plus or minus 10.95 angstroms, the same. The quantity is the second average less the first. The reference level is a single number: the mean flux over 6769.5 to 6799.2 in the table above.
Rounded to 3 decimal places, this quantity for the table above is -0.024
